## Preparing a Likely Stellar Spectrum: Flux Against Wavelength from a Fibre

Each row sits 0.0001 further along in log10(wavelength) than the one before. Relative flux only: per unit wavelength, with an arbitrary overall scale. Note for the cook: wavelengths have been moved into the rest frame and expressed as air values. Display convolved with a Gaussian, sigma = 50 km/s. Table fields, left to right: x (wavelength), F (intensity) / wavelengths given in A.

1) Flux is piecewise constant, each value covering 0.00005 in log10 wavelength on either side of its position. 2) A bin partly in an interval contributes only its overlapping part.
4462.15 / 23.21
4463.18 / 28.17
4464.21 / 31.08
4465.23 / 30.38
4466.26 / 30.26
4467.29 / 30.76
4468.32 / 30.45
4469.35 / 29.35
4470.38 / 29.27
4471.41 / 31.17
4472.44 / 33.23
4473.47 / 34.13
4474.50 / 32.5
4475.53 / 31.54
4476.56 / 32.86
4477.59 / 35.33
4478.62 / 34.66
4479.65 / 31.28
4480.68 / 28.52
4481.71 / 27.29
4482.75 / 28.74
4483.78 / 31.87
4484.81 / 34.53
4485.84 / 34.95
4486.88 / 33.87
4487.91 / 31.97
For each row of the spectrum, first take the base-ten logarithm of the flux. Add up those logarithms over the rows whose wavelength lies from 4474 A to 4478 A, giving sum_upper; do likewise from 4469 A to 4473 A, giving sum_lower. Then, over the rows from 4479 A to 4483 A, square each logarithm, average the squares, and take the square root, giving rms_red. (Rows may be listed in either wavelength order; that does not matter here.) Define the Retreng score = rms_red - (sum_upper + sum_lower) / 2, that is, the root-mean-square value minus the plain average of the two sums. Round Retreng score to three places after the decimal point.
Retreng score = -4.551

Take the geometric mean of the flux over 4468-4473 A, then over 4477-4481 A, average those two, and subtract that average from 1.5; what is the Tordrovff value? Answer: -30.0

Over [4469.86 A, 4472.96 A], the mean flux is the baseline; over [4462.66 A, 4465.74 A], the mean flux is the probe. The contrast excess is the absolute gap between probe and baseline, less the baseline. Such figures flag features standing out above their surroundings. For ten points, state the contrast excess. -30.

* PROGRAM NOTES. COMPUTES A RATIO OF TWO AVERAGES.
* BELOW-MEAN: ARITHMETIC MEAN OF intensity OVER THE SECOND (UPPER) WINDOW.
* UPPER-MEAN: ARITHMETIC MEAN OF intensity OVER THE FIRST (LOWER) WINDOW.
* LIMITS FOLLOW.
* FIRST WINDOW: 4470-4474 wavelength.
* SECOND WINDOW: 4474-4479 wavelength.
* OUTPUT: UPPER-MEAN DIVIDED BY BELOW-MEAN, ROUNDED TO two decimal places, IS 0.96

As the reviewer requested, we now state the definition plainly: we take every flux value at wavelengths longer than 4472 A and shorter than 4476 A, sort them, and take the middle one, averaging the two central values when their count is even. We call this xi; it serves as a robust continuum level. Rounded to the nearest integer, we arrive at 33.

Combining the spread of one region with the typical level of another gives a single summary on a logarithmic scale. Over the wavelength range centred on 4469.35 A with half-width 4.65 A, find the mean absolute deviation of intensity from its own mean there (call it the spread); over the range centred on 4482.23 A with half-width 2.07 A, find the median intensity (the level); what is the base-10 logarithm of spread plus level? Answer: 1.48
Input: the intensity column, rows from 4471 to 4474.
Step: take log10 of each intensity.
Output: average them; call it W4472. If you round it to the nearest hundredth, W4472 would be 1.52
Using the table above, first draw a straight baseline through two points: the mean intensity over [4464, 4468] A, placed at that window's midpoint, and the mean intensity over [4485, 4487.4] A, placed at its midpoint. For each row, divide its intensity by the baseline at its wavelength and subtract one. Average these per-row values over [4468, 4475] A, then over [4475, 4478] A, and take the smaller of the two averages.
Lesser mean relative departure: -0.01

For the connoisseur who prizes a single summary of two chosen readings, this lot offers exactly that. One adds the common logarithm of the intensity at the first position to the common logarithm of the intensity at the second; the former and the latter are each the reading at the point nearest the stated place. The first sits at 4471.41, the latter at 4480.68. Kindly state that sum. 2.95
